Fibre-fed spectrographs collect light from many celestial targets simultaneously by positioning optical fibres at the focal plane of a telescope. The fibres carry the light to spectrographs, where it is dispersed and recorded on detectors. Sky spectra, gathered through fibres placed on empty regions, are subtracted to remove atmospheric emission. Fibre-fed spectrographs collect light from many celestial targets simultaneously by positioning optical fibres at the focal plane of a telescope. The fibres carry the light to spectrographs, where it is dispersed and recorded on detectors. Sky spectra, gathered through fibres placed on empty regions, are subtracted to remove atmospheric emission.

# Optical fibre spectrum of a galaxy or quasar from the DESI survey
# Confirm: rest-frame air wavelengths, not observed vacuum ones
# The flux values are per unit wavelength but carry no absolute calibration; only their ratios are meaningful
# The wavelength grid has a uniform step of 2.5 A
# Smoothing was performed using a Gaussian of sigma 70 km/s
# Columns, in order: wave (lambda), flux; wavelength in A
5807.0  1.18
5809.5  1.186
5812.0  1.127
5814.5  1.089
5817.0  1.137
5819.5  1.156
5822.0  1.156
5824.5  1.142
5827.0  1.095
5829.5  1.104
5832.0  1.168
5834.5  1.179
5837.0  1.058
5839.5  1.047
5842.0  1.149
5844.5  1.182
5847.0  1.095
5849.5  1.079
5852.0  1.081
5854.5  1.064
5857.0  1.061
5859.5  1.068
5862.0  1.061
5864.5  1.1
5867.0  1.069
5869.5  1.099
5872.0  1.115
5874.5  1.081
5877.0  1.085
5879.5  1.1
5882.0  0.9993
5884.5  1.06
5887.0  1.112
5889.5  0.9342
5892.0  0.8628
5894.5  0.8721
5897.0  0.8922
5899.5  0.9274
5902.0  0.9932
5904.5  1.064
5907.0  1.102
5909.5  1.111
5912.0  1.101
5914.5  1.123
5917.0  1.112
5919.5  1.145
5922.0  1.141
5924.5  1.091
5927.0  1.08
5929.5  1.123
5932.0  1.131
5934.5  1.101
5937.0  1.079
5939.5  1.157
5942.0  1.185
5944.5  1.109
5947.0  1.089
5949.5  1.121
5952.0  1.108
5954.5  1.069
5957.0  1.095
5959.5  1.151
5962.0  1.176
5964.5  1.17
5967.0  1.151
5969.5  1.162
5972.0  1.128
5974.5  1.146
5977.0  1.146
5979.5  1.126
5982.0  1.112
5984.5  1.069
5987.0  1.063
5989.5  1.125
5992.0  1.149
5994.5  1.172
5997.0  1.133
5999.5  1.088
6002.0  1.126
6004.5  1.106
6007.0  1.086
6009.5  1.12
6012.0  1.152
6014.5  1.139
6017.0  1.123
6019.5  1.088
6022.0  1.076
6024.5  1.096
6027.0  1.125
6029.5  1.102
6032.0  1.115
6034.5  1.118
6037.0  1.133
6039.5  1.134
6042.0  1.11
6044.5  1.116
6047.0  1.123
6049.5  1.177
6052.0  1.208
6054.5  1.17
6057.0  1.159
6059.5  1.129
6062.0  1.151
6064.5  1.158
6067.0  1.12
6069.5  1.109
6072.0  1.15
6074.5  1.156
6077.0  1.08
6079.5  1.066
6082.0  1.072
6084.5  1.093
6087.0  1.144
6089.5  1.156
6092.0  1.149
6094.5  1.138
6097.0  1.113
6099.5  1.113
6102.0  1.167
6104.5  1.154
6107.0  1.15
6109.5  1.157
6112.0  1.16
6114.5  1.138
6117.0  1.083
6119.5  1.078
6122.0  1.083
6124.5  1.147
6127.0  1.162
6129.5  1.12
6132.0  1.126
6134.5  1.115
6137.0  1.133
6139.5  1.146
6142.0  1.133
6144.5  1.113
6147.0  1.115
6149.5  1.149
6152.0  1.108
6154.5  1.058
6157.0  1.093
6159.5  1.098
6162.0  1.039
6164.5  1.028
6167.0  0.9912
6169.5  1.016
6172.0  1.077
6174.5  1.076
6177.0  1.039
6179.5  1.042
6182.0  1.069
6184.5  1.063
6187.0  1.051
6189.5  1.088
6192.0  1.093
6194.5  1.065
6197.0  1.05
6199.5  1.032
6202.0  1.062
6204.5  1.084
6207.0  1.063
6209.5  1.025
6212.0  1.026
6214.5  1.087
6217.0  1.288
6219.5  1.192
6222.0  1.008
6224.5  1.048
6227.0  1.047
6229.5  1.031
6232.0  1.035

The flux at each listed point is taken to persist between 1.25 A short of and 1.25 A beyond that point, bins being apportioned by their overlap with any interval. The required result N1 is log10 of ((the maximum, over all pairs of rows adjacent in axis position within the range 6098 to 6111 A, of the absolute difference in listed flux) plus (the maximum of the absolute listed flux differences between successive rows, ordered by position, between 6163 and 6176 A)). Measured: -0.94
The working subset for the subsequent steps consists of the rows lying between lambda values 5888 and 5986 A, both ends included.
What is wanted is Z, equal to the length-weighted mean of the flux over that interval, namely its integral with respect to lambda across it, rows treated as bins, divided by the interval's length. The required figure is 1.09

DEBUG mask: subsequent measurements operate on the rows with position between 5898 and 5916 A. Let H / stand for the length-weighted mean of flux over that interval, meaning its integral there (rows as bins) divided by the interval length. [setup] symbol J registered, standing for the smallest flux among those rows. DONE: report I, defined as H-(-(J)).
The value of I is 1.99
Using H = 1.06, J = 0.9274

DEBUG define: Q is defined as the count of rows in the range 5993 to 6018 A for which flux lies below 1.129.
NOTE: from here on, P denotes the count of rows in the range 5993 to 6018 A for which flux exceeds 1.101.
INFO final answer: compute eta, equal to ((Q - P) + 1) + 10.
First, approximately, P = 8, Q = 6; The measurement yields 9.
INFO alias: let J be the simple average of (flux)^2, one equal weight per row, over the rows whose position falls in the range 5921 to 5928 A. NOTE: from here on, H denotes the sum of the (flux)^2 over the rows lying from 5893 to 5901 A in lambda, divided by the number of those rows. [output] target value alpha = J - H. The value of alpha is 0.4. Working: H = 0.81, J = 1.22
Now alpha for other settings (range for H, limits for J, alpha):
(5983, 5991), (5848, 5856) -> 0.0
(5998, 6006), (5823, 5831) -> 0.0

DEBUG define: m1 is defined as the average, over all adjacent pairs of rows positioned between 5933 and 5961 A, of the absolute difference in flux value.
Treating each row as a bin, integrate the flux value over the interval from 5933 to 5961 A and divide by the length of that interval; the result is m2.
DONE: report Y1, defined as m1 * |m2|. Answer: 0.044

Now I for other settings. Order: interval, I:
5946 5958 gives 2.17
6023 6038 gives 2.21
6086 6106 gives 2.25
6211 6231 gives 2.10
